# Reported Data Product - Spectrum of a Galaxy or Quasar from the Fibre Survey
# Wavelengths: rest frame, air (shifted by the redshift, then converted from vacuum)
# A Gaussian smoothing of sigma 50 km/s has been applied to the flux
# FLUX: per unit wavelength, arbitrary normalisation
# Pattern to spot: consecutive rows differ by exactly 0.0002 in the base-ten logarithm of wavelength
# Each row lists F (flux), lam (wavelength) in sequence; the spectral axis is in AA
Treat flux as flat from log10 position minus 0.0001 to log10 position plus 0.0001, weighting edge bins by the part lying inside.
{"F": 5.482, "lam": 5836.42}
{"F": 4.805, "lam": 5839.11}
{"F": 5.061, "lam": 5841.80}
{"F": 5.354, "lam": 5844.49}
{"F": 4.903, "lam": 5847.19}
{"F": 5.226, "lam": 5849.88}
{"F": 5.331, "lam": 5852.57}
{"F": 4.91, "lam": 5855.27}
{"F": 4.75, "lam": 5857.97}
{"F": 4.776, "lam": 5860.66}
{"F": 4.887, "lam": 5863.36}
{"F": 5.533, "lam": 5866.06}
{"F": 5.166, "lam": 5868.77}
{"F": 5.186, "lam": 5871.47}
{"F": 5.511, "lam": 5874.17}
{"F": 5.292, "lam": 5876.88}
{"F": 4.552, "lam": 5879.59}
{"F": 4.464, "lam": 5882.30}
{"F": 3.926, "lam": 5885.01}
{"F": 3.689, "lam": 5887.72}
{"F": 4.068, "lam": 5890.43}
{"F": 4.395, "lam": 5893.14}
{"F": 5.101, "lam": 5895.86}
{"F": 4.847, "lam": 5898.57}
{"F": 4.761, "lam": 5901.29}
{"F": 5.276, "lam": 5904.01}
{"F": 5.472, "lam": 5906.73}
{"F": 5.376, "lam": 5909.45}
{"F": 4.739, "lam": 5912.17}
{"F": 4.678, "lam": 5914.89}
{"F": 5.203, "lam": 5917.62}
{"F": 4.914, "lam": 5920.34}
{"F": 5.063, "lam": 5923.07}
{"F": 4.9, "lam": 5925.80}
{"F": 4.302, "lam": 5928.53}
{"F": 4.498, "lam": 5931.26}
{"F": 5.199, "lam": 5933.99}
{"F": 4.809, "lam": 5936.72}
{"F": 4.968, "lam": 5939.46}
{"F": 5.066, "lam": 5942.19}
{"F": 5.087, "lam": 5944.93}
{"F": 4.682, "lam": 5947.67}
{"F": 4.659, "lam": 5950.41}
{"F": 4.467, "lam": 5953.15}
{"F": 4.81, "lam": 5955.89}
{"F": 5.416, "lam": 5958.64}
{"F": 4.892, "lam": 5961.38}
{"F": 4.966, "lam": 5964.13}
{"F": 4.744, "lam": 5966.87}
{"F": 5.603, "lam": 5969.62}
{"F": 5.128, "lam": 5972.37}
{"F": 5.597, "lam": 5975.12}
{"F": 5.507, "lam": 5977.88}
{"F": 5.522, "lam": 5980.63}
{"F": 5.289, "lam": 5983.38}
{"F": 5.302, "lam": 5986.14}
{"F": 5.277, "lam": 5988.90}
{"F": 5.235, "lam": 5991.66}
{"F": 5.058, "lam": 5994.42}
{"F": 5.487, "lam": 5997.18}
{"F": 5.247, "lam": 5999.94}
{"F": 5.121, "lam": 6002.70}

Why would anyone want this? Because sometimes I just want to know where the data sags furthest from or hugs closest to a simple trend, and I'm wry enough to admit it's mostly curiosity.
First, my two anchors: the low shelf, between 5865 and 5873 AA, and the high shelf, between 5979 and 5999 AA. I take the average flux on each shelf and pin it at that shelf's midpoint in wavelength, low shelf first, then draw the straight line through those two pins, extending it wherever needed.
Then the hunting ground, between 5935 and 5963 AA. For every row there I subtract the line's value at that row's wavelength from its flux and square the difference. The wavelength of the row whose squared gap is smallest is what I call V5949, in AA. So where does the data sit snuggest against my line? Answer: 5958.64 AA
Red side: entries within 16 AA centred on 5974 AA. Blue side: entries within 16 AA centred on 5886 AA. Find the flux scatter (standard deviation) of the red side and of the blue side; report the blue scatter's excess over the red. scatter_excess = 0.00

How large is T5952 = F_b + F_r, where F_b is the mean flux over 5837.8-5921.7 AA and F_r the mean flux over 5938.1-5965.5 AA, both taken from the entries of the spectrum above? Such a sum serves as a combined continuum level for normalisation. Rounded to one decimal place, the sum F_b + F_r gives 9.8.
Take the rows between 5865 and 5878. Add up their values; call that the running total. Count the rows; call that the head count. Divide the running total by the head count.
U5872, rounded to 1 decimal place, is 5.3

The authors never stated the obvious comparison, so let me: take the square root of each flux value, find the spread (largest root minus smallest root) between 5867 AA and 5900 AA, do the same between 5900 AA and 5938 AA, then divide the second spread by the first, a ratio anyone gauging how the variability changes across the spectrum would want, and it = 0.62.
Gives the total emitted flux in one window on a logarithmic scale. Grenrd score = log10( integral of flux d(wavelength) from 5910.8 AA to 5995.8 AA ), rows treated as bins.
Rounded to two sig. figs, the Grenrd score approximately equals 2.6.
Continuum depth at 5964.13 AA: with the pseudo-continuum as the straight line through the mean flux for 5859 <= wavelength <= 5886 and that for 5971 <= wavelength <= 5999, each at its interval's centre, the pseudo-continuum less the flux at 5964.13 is 0.30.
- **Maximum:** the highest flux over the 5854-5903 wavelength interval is 5.533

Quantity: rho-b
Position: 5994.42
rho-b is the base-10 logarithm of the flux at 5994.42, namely 0.704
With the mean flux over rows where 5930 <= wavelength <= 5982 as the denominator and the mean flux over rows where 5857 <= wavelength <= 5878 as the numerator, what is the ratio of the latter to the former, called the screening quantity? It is 1.02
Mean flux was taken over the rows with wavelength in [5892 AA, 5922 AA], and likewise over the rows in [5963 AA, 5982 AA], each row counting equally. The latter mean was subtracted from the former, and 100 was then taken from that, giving -100.3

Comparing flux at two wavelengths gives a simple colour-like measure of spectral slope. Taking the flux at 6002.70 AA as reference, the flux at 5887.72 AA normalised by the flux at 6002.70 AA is 0.72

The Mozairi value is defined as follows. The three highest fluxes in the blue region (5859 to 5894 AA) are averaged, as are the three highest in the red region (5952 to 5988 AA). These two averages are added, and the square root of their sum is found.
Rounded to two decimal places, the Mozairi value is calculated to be 3.32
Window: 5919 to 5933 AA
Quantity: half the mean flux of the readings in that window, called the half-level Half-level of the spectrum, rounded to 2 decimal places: 2.37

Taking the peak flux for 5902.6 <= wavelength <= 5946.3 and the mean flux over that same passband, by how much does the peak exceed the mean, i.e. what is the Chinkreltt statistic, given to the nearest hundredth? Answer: 0.50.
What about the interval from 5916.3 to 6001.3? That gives 0.54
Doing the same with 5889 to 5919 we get 0.57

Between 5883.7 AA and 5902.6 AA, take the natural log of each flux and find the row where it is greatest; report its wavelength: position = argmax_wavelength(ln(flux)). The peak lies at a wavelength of 5895.86 AA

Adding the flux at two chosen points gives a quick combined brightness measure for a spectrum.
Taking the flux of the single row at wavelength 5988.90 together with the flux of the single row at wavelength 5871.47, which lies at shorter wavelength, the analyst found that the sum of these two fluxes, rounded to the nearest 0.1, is 10.5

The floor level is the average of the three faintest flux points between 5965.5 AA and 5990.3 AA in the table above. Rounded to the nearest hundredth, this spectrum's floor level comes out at 5.05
